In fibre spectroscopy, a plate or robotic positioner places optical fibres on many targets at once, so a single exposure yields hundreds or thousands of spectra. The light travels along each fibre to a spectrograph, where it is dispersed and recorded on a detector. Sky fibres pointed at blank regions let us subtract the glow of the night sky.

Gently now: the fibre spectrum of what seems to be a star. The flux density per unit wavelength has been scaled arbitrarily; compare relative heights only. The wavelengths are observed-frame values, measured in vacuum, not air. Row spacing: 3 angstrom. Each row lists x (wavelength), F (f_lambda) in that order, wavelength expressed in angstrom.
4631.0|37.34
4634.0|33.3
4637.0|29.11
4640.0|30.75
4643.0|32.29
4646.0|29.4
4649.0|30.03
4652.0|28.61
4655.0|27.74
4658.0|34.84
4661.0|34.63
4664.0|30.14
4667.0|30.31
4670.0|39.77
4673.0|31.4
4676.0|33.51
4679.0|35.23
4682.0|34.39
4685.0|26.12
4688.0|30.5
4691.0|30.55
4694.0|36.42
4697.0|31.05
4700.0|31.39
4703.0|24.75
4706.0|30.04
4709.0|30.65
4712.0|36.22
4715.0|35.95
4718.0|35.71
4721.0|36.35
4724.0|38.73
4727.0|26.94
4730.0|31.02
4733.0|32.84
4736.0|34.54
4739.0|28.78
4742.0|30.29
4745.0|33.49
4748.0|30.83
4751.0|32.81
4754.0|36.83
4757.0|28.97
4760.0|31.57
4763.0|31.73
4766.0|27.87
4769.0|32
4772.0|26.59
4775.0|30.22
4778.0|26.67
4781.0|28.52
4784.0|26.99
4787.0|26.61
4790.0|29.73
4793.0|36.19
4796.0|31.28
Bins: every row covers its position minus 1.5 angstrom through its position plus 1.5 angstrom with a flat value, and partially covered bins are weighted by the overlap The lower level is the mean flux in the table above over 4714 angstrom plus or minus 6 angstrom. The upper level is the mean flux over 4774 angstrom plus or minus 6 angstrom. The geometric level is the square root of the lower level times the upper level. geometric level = 31.6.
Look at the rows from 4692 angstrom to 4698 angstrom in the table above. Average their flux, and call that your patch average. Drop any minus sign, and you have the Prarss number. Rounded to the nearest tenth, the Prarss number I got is 33.7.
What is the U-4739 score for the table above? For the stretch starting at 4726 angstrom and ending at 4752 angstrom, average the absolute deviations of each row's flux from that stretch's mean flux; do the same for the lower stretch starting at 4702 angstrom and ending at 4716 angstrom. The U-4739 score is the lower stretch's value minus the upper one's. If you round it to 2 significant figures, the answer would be 1.8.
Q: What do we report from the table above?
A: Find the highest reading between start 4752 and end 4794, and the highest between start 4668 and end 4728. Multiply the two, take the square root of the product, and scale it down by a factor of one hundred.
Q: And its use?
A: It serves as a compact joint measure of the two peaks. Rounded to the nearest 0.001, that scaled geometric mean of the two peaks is 0.383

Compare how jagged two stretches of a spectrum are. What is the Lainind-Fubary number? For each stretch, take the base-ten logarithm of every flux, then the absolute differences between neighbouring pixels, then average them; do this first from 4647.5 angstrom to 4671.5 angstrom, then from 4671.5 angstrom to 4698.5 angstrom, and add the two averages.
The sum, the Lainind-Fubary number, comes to 0.0944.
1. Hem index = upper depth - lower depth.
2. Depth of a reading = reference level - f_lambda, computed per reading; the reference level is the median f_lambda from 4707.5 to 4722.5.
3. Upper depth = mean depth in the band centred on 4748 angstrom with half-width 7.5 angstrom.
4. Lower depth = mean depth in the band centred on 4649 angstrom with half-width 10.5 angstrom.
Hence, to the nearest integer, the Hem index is -2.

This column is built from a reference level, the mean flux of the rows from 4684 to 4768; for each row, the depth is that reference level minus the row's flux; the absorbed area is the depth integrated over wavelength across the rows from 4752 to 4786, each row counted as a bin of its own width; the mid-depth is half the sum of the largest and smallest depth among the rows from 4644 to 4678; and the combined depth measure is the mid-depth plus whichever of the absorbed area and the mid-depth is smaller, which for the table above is -3.7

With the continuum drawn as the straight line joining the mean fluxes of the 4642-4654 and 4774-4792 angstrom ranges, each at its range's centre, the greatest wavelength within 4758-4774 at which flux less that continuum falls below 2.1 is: 4772.0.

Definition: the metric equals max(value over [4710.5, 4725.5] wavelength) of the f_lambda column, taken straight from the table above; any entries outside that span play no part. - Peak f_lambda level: 38.73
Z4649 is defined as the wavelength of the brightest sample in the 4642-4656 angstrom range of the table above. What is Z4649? 4643.0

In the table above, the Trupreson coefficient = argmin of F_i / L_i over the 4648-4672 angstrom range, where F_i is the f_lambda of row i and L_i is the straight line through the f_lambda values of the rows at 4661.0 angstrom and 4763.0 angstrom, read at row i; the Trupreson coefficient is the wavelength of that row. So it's 4655.0 angstrom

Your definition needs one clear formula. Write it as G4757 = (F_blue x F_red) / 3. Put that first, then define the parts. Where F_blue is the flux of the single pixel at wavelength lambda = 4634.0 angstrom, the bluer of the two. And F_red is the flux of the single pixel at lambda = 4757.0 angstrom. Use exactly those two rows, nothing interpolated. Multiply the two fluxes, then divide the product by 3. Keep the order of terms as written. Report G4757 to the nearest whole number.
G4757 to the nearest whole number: 322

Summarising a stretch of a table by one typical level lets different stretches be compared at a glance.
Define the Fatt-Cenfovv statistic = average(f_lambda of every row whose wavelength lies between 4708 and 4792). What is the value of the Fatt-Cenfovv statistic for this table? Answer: 31.4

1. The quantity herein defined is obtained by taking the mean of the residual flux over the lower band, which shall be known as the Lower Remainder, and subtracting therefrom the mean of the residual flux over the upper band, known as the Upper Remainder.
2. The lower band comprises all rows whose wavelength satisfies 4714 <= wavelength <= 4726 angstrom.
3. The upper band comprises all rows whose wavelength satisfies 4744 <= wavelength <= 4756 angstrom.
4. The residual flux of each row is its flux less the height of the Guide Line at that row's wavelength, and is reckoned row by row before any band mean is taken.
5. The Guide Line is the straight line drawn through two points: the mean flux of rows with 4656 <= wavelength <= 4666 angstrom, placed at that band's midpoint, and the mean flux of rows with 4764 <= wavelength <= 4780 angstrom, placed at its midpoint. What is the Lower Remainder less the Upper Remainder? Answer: 2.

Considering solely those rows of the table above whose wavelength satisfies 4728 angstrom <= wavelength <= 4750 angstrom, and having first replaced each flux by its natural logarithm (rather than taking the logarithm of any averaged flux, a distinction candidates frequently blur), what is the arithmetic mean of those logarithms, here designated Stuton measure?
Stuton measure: 3.45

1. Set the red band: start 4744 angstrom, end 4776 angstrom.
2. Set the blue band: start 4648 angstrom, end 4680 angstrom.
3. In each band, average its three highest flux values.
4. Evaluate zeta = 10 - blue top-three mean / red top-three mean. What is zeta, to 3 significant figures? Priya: 8.93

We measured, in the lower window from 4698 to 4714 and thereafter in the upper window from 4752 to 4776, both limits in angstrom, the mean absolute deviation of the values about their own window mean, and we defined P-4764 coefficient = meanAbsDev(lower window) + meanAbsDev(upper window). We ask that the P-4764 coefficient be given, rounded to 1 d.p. 4.9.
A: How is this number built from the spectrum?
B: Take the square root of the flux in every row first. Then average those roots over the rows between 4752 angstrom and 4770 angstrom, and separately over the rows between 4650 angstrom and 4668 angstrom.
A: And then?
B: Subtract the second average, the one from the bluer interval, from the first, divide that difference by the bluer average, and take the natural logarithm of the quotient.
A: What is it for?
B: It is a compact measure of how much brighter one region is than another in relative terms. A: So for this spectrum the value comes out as -4.9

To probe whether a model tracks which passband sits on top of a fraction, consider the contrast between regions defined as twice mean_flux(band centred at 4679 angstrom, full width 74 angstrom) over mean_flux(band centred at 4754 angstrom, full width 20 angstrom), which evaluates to 1.97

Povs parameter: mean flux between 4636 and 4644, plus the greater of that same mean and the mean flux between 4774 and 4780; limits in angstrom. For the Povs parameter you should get 61.4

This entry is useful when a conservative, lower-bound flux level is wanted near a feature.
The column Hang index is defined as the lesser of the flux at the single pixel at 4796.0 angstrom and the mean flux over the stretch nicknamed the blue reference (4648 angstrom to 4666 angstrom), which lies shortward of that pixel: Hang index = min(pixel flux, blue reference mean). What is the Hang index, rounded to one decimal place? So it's 31.0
